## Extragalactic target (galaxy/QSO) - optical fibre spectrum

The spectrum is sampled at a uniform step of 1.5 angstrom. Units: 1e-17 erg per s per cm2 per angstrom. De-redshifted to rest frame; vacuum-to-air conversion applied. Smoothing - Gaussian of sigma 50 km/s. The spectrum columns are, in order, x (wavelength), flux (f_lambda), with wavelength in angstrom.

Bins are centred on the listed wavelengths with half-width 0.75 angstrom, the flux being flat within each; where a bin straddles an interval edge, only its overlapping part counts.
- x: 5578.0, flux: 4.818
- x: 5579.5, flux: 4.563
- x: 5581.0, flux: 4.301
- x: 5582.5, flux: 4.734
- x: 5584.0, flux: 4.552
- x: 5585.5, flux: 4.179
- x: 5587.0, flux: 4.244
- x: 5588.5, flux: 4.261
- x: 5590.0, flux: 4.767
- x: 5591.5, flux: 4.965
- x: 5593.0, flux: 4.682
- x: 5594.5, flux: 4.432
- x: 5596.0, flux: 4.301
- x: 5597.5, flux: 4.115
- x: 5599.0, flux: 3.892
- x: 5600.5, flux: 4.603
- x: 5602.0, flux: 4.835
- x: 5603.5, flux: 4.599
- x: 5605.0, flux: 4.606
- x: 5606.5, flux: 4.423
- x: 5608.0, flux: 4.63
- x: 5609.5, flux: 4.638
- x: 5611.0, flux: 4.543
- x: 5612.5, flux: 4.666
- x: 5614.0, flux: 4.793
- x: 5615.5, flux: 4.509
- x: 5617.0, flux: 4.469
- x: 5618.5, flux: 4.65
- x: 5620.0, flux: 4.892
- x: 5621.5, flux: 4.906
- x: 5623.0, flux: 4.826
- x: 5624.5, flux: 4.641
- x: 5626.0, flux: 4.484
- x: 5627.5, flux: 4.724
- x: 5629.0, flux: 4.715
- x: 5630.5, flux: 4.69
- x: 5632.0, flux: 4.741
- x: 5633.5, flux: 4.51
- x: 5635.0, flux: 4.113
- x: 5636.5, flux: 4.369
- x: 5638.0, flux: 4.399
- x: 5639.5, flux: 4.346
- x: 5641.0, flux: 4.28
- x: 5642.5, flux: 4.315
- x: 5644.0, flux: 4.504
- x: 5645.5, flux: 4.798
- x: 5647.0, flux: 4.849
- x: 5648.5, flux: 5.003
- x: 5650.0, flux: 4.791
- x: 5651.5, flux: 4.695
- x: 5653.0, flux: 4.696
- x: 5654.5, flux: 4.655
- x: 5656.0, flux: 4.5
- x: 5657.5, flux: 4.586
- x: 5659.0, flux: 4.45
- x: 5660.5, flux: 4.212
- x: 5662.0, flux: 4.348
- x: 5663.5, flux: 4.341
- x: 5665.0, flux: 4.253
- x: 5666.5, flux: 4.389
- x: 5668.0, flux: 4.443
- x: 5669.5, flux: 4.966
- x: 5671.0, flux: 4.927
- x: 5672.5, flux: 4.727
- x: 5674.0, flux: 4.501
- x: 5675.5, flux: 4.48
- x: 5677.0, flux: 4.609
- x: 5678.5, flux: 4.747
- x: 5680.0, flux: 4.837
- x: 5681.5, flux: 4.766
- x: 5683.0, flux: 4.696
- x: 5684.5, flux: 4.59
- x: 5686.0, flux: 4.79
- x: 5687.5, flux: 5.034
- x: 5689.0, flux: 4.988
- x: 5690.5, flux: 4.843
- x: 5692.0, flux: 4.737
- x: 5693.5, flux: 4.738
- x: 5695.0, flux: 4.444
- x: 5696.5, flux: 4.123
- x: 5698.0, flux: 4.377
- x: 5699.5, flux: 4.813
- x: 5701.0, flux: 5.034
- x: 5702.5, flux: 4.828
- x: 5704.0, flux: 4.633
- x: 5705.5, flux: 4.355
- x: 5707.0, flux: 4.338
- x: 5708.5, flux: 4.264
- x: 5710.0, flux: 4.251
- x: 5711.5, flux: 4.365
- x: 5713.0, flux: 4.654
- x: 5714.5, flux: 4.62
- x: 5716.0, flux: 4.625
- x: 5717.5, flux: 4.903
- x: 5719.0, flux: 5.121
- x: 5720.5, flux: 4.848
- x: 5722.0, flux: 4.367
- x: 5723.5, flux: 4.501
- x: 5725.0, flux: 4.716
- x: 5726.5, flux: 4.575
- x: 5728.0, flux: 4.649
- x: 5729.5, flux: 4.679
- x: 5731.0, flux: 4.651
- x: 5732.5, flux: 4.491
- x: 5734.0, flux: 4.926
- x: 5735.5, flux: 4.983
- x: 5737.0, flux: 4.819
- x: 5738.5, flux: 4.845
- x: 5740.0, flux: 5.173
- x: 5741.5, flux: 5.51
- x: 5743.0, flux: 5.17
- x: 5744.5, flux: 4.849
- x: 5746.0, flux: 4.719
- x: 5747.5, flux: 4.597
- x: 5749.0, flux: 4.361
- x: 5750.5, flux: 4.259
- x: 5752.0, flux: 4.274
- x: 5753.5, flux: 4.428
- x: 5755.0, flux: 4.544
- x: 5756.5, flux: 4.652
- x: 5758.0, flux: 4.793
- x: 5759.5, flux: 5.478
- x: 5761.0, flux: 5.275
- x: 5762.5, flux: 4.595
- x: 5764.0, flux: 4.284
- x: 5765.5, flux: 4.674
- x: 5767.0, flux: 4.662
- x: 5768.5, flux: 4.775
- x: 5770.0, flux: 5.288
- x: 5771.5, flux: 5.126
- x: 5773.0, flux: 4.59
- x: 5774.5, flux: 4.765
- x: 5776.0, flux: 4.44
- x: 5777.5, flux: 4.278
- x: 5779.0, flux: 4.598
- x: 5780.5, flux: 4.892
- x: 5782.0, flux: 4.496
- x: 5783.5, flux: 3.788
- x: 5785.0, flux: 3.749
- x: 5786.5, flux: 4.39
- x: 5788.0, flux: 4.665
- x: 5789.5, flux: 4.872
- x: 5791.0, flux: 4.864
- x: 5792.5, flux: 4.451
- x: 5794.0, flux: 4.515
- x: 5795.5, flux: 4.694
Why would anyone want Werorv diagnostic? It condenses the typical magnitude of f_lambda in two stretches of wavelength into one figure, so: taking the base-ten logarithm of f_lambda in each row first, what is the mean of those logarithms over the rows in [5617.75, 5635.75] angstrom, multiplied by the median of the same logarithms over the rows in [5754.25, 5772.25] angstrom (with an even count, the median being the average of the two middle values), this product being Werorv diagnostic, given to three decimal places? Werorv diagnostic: 0.450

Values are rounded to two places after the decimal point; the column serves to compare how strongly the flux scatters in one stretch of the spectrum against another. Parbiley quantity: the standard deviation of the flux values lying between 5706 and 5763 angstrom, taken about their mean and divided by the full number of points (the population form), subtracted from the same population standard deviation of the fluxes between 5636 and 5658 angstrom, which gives -0.11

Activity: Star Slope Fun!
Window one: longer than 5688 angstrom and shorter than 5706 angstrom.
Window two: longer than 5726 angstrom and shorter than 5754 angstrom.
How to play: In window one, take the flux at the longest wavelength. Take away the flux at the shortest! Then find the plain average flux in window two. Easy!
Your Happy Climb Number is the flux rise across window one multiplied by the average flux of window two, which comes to -3.0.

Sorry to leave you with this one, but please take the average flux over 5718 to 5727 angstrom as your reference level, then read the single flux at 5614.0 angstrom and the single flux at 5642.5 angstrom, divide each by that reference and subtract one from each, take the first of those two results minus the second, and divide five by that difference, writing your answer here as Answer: 49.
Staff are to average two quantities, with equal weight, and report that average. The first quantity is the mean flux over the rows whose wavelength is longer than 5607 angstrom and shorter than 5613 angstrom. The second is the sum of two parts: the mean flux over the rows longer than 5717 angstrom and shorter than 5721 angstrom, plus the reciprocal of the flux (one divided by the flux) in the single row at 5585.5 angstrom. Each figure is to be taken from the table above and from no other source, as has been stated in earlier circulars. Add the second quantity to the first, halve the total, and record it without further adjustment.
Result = 4.91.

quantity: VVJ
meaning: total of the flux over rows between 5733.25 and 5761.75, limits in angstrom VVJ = 92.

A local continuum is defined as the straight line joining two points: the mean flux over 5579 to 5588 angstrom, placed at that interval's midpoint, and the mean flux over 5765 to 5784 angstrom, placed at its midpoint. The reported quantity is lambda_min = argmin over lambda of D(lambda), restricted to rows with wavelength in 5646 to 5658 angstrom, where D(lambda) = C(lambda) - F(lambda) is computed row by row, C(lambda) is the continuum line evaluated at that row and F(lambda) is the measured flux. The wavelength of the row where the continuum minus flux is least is 5648.5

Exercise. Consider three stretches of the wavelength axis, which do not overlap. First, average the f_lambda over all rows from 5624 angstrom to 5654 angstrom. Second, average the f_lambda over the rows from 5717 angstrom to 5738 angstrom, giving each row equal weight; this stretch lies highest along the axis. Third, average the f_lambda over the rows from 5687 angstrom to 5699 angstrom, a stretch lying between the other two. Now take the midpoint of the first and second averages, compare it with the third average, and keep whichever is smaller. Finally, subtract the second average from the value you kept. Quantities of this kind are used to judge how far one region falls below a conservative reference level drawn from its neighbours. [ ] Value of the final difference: -0.07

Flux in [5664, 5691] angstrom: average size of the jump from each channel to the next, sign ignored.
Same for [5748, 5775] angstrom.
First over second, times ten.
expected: 5.5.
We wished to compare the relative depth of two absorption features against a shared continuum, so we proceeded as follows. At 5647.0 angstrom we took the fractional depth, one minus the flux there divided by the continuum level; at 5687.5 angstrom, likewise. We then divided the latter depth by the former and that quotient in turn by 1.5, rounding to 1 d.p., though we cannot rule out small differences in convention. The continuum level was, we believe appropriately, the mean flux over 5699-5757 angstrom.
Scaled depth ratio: 1.4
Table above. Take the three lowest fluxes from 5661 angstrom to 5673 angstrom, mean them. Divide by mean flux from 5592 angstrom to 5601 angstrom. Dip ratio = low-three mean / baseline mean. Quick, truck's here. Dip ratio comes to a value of 0.99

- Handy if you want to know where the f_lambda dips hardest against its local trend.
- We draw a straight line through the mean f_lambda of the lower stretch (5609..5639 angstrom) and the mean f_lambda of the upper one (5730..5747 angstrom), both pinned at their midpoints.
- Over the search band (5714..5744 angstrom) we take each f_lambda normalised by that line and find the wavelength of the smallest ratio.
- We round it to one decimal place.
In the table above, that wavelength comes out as 5722.0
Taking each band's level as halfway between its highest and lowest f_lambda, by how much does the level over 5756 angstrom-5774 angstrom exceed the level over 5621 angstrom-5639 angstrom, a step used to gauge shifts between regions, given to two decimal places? 0.37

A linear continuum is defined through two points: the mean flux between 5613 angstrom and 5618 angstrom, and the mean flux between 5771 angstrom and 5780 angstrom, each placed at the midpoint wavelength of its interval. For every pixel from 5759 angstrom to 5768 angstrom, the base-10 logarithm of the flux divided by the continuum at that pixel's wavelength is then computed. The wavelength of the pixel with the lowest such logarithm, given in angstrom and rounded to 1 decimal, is 5764.0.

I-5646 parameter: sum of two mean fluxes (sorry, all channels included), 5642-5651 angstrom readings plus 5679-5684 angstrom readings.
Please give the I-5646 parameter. 9.48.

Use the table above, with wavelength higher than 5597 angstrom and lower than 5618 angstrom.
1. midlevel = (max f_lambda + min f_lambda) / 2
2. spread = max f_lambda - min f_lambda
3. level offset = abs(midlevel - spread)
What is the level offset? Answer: 3.42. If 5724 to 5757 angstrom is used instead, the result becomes 3.63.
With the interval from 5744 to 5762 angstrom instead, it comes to 3.65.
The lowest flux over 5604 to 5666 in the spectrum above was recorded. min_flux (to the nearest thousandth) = 4.113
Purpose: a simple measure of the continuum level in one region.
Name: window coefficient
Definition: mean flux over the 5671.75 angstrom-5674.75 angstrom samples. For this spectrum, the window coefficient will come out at 4.6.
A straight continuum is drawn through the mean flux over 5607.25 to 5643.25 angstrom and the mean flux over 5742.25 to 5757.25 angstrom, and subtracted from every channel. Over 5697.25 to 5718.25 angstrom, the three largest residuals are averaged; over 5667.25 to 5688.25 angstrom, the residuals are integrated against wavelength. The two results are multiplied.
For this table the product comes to 1.0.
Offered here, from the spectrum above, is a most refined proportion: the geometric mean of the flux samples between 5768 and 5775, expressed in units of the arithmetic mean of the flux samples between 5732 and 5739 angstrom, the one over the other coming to 1.02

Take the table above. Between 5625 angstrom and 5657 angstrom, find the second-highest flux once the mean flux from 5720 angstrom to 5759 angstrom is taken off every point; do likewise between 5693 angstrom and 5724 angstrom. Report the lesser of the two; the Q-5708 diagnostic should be 0.14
